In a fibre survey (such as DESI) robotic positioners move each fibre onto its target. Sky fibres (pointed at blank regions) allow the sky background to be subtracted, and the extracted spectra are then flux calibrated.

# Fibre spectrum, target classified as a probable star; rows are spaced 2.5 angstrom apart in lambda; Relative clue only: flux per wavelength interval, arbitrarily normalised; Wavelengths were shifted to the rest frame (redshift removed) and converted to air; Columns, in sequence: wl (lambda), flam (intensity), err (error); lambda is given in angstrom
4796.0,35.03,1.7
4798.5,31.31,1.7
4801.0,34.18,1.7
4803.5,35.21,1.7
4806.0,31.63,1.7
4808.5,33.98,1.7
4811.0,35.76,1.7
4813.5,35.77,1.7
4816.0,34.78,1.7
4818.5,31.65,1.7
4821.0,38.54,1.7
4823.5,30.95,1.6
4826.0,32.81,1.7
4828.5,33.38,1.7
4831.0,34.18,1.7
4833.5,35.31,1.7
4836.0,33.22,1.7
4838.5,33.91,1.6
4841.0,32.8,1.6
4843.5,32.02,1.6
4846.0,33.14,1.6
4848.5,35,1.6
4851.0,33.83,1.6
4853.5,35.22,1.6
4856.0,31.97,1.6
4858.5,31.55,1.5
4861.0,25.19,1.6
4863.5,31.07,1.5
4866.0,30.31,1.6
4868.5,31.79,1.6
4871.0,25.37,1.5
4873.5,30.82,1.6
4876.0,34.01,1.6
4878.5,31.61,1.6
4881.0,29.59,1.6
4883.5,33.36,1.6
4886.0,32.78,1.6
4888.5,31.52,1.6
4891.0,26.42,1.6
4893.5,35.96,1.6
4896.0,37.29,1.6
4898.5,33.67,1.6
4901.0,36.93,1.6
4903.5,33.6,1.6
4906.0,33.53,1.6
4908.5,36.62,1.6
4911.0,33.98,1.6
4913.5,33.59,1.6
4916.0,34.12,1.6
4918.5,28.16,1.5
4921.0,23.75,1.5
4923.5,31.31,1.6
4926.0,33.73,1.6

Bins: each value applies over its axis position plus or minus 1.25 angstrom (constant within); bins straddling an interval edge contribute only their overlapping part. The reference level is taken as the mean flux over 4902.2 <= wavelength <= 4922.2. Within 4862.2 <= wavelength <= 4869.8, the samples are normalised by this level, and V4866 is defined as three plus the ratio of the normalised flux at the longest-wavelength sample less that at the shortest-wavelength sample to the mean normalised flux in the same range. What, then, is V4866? 3.02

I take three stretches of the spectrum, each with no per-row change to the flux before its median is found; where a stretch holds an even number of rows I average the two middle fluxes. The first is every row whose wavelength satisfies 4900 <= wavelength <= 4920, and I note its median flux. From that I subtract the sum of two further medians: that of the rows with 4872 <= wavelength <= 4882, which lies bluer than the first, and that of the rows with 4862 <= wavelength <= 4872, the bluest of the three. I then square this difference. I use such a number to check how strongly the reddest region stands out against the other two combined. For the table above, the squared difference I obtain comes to 790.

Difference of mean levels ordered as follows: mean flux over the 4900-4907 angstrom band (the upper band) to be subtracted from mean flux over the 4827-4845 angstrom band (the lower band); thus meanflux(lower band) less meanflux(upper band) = -1.1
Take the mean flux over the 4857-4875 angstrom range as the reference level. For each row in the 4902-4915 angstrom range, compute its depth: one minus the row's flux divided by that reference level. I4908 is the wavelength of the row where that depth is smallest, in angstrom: 4908.5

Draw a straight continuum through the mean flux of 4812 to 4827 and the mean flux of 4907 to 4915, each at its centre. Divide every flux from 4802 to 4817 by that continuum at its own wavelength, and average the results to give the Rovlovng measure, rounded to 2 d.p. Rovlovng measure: 1.01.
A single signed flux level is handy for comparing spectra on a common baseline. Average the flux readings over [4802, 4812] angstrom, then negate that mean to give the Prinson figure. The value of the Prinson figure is -34.1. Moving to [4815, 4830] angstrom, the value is -33.7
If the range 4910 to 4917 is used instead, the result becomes -33.9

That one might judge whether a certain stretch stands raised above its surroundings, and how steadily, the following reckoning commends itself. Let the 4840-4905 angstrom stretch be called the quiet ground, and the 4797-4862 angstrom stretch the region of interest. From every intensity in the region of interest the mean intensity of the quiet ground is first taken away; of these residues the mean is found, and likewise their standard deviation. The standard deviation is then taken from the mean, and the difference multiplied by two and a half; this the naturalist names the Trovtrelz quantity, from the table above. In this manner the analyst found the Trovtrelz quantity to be -3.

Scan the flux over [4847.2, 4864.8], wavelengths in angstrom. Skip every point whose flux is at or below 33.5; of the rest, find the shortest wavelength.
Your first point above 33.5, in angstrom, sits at 4848.5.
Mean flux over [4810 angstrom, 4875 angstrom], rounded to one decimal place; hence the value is 32.7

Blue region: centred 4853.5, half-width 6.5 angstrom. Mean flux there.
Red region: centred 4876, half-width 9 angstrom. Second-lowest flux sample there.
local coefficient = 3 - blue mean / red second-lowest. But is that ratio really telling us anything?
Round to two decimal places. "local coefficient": 1.87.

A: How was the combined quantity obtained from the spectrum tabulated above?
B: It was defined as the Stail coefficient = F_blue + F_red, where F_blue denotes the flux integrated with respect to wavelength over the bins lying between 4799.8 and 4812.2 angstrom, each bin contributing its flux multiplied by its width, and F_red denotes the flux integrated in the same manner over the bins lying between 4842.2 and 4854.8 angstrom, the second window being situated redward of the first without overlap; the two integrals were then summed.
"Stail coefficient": 850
